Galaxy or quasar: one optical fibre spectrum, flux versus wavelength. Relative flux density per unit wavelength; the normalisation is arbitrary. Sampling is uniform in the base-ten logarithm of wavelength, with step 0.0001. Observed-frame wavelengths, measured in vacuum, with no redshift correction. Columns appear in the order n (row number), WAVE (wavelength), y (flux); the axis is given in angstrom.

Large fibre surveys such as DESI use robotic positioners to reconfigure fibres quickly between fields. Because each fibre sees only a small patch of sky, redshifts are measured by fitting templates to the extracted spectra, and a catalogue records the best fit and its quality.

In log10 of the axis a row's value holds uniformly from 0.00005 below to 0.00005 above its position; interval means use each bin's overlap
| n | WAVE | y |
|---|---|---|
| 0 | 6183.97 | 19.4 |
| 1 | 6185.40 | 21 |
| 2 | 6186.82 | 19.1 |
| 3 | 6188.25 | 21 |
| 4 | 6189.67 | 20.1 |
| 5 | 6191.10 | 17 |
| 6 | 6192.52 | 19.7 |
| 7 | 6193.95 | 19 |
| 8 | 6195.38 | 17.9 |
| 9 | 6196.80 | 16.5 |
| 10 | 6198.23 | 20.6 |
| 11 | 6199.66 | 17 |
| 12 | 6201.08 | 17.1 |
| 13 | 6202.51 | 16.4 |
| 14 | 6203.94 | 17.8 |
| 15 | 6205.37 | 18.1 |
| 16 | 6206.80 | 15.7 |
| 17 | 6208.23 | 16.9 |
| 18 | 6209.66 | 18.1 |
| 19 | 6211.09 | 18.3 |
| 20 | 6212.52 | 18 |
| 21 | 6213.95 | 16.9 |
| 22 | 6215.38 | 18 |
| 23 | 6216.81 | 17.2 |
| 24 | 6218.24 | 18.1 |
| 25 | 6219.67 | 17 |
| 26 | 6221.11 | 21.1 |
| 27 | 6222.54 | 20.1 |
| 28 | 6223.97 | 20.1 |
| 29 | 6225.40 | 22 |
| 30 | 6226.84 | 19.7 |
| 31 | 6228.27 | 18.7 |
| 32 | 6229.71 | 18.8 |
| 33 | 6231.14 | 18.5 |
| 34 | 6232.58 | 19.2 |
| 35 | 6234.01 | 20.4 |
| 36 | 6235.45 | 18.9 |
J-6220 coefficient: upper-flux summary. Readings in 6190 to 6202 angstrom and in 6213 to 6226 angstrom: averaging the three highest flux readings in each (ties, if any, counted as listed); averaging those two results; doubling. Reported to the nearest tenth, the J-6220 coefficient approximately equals 40.8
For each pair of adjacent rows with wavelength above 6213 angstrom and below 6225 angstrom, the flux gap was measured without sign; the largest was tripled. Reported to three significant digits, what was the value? 12.3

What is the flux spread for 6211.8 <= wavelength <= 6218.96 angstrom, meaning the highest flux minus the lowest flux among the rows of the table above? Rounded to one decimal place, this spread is 1.2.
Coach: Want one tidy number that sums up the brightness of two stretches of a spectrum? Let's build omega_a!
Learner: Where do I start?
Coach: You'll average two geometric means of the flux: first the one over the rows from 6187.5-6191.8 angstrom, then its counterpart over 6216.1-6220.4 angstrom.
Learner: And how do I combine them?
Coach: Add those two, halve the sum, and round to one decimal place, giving 18.4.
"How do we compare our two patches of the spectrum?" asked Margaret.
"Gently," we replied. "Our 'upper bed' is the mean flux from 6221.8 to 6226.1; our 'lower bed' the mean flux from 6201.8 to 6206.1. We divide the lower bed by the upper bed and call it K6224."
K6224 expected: 0.84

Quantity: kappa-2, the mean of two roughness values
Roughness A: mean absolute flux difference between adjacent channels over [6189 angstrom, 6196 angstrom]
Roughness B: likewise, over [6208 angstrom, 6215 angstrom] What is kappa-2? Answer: 1.3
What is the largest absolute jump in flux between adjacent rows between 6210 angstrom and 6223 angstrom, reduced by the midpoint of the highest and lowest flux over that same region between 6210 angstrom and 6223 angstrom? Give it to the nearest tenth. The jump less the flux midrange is -14.9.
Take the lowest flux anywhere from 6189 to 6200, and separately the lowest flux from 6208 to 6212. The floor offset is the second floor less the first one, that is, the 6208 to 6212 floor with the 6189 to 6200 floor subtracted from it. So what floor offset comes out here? 0.4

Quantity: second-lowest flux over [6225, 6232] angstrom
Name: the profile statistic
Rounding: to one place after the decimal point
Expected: 18.7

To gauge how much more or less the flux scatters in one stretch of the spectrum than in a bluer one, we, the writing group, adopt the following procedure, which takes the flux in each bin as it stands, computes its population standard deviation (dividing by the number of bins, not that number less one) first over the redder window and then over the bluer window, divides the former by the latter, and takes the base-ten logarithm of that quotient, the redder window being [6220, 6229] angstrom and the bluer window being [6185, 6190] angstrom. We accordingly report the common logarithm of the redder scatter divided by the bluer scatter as 0.1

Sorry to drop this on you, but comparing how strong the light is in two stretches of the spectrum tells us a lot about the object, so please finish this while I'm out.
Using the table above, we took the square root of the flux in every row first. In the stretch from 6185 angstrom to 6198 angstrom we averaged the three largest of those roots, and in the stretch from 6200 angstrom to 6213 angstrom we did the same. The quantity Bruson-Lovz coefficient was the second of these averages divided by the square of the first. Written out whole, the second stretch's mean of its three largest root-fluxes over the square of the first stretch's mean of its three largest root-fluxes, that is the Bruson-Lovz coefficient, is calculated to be 0.21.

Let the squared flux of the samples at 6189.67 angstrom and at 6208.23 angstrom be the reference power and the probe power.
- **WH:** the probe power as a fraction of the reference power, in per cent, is 71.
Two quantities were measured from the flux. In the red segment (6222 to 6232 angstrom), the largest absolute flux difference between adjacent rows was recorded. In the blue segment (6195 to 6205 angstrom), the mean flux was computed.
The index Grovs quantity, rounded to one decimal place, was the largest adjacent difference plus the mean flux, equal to 19.9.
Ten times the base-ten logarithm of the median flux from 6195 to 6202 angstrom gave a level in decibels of 12.3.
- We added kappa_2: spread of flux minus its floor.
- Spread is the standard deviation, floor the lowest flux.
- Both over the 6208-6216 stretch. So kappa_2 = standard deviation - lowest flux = -16.3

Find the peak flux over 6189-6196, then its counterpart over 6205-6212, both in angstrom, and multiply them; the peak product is 368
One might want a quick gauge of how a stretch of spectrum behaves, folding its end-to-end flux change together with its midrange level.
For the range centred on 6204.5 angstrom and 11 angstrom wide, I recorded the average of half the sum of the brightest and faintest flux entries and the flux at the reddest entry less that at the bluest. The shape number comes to 9.0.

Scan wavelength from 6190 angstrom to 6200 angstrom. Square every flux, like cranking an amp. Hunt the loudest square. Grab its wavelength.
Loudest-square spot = 6198.23 angstrom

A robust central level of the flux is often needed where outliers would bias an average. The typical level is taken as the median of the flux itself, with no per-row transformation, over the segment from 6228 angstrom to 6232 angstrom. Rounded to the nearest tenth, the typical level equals 18.7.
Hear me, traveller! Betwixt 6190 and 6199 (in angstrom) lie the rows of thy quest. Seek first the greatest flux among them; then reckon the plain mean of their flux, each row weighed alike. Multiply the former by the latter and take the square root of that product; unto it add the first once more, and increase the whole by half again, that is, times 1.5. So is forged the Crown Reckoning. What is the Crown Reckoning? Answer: 60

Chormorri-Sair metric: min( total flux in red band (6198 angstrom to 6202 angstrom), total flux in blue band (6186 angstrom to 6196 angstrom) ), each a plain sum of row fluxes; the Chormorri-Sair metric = 55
